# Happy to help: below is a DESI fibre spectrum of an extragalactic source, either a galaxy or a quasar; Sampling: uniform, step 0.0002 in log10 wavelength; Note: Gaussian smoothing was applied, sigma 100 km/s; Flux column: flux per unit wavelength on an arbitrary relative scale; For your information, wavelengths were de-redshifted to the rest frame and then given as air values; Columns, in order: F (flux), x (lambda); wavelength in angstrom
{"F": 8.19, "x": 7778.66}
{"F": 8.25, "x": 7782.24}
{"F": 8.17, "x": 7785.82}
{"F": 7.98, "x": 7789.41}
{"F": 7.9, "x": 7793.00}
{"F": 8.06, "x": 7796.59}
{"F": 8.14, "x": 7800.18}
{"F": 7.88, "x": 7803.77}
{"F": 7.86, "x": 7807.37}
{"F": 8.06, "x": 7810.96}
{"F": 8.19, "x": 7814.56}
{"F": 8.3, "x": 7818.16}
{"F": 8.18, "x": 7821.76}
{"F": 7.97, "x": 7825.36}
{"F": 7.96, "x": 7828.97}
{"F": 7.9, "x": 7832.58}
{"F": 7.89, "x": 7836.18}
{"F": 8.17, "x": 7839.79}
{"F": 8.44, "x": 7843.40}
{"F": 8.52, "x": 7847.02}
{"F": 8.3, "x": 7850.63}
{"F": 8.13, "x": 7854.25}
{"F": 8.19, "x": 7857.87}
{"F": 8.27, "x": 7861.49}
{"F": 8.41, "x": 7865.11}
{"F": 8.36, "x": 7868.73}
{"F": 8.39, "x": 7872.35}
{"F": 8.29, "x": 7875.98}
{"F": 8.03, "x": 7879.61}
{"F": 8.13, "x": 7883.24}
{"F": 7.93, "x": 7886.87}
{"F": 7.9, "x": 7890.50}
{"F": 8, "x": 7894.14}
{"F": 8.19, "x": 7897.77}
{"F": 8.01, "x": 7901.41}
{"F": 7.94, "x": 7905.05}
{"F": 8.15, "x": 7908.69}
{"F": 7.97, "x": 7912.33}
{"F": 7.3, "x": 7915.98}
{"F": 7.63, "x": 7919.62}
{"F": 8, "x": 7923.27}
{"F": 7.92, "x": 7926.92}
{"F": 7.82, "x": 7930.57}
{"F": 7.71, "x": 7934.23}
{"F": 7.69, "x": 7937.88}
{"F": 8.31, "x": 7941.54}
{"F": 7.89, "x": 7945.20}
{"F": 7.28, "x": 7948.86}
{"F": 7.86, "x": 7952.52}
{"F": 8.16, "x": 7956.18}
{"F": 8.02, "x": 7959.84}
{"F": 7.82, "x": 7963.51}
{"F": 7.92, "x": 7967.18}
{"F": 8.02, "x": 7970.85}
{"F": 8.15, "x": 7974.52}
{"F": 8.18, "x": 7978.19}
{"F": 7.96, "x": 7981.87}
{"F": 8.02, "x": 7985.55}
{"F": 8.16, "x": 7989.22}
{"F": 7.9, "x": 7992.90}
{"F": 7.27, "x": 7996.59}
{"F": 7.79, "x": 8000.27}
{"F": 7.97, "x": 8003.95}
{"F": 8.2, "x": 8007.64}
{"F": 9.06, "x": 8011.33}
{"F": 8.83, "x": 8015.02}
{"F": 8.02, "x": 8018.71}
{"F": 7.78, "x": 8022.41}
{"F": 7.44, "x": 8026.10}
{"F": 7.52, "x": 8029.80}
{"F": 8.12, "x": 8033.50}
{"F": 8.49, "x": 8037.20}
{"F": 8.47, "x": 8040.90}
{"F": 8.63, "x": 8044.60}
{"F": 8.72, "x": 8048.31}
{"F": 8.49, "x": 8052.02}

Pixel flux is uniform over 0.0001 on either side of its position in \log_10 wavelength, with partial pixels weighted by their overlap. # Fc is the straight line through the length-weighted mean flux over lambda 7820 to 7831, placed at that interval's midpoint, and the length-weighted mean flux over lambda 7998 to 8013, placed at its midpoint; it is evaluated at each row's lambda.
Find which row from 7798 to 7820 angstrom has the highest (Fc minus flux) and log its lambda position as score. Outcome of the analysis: 7807.37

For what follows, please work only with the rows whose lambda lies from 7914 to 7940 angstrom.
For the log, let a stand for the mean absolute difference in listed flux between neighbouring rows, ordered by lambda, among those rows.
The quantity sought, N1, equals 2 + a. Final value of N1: 2.17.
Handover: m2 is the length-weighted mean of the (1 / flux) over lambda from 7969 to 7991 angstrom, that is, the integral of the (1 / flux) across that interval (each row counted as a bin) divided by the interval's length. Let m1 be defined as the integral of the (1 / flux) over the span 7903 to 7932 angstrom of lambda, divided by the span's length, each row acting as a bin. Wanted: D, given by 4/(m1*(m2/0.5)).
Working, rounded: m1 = 0.128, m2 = 0.124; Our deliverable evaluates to 126.6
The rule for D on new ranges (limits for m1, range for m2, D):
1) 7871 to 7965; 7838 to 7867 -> 131.6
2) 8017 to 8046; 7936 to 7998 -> 127.0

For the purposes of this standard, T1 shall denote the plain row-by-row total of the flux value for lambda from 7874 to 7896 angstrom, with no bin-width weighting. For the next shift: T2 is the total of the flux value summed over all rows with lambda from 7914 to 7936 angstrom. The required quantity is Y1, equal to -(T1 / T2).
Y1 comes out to -1.04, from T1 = 48.28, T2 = 46.4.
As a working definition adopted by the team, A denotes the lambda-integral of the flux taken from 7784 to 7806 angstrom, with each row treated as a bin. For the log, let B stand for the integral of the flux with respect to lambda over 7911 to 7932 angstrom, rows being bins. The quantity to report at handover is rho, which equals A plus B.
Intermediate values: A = 176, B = 163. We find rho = 340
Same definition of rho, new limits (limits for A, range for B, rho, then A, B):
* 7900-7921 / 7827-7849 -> 344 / 165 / 179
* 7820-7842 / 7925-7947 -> 350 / 176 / 174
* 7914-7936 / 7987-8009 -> 343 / 170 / 173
